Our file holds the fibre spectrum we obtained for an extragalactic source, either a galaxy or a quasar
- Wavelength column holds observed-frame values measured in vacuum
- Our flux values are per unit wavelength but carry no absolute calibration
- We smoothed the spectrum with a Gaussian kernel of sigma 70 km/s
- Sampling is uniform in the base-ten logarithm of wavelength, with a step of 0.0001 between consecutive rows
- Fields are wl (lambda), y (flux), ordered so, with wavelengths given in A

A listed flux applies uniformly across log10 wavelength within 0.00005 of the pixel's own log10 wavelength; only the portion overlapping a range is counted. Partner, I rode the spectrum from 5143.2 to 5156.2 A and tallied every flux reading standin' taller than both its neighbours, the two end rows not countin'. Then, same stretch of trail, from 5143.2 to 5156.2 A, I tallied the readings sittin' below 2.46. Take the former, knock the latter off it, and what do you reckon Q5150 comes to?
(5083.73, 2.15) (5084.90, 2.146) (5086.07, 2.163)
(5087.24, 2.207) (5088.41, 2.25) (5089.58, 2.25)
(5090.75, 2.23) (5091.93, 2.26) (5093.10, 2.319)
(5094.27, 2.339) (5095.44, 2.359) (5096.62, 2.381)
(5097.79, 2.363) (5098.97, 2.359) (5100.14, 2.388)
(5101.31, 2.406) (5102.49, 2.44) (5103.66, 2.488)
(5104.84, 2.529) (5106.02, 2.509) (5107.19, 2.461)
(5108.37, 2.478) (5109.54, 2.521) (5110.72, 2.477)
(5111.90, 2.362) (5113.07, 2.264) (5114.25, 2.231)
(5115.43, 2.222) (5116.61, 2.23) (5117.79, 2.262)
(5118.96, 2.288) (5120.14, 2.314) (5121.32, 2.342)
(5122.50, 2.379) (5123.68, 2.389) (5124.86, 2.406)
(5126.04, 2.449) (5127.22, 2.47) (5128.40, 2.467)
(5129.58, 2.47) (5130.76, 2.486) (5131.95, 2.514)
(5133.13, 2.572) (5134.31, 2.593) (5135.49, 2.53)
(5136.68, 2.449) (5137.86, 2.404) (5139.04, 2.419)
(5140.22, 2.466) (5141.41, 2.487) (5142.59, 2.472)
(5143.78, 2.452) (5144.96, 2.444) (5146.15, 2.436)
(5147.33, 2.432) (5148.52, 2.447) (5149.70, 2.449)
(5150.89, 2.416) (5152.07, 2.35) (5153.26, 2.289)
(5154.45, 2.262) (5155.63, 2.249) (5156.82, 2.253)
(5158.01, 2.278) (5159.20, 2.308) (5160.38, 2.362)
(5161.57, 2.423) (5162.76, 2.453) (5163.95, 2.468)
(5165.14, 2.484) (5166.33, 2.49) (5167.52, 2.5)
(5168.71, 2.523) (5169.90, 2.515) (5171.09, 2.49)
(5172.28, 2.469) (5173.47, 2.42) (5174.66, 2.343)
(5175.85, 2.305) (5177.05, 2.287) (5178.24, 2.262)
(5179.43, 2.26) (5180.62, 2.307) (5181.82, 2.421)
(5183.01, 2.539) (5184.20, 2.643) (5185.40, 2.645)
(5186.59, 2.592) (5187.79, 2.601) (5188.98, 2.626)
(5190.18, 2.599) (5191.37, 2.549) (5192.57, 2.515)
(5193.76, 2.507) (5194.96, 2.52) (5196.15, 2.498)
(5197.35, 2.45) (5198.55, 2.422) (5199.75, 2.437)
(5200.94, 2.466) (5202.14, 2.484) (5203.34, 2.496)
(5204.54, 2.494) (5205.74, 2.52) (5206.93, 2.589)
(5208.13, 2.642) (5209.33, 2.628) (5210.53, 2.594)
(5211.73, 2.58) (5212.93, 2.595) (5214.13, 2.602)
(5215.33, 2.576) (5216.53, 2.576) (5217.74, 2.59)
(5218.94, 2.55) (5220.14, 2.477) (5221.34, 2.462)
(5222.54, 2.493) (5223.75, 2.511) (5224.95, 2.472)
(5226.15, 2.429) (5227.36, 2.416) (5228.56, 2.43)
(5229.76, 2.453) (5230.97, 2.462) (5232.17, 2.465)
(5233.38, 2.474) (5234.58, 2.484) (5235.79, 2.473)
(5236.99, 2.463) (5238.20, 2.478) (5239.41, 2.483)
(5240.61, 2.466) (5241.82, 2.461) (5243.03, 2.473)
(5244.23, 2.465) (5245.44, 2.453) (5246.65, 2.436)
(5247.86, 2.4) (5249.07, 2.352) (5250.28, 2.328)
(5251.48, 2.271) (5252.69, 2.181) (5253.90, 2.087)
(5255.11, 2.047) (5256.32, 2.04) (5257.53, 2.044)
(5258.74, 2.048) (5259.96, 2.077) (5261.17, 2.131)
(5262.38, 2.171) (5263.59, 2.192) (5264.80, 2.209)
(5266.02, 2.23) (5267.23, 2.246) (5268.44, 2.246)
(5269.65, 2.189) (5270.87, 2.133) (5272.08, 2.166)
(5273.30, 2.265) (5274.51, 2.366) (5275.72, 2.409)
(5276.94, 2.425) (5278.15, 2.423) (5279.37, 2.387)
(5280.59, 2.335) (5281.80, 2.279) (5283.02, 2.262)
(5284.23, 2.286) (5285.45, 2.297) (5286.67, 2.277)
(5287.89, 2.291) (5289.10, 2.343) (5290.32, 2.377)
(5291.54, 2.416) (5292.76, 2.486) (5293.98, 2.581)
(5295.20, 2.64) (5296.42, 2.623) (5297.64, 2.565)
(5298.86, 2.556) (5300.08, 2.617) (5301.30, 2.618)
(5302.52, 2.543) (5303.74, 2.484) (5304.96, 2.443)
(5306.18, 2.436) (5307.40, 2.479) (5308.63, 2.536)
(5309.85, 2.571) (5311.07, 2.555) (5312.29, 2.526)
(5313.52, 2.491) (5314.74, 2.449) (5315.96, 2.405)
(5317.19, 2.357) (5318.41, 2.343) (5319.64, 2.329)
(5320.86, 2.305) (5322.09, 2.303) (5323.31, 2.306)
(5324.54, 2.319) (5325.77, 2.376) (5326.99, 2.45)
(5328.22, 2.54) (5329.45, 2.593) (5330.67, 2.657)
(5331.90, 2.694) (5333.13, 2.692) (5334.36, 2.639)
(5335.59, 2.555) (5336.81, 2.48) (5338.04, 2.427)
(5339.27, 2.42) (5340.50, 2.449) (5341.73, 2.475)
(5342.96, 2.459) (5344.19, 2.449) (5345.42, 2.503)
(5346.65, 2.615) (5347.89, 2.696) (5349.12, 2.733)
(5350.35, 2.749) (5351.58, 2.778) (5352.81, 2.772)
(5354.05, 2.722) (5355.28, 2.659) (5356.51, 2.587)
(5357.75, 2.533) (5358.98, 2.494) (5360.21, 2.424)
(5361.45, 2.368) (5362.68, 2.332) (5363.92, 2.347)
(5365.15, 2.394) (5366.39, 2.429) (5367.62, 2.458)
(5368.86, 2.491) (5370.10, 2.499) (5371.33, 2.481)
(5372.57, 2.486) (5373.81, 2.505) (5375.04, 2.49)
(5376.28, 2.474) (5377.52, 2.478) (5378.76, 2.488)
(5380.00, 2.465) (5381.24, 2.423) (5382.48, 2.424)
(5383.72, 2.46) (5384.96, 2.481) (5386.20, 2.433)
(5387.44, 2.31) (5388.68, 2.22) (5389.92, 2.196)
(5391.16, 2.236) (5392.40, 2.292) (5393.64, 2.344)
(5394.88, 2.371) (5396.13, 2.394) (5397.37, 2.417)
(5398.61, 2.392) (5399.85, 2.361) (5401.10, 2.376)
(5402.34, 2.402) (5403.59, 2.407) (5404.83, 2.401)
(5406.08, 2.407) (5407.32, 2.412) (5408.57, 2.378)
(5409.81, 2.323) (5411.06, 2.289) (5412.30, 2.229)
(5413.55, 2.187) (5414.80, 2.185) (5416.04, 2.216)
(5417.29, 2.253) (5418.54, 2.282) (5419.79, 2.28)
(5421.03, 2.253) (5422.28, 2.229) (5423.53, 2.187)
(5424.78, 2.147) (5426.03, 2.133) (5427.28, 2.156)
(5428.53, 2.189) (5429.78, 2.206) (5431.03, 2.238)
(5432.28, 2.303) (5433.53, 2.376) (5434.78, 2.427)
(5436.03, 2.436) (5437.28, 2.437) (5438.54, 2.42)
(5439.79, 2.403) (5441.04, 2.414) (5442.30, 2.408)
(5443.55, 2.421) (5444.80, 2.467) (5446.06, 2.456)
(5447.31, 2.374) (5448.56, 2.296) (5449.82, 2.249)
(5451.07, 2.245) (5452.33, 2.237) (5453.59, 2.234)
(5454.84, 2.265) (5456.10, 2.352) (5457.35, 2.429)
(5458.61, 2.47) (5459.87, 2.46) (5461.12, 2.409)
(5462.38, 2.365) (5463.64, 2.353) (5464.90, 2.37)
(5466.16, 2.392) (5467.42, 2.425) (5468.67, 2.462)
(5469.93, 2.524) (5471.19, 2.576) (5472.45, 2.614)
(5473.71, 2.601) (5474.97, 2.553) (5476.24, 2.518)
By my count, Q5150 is -10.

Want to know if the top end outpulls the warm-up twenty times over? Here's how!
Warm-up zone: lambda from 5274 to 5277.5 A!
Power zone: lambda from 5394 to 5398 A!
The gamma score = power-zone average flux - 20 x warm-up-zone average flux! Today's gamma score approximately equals -45.6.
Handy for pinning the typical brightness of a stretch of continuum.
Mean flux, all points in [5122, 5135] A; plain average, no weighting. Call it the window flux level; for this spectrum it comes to 2.47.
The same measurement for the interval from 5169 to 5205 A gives 2.47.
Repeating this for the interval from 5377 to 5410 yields 2.38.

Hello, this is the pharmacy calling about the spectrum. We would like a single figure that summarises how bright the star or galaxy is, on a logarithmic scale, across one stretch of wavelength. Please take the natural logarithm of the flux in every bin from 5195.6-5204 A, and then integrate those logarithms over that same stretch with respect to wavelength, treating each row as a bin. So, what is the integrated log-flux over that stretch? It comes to 7.6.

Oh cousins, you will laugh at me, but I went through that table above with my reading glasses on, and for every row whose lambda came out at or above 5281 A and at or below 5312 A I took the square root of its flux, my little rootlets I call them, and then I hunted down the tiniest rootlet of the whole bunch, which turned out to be 1.50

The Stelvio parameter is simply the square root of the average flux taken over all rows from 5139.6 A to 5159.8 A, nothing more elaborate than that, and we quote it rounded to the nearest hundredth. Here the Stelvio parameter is 1.54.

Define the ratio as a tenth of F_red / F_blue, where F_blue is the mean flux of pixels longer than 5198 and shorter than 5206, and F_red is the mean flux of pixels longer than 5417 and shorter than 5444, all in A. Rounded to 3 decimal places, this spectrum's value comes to 0.093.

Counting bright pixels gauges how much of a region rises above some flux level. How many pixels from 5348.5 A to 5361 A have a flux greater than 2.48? 9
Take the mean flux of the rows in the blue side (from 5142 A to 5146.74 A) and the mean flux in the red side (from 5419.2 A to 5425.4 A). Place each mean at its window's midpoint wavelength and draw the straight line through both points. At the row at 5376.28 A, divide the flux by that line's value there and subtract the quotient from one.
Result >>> -0.10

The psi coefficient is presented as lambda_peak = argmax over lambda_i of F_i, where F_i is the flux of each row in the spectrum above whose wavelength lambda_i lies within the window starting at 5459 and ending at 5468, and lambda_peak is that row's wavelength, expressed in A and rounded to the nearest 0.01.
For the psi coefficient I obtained 5459.87 A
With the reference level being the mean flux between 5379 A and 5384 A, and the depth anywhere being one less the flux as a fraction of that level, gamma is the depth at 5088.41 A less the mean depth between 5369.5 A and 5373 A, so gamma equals 0.10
